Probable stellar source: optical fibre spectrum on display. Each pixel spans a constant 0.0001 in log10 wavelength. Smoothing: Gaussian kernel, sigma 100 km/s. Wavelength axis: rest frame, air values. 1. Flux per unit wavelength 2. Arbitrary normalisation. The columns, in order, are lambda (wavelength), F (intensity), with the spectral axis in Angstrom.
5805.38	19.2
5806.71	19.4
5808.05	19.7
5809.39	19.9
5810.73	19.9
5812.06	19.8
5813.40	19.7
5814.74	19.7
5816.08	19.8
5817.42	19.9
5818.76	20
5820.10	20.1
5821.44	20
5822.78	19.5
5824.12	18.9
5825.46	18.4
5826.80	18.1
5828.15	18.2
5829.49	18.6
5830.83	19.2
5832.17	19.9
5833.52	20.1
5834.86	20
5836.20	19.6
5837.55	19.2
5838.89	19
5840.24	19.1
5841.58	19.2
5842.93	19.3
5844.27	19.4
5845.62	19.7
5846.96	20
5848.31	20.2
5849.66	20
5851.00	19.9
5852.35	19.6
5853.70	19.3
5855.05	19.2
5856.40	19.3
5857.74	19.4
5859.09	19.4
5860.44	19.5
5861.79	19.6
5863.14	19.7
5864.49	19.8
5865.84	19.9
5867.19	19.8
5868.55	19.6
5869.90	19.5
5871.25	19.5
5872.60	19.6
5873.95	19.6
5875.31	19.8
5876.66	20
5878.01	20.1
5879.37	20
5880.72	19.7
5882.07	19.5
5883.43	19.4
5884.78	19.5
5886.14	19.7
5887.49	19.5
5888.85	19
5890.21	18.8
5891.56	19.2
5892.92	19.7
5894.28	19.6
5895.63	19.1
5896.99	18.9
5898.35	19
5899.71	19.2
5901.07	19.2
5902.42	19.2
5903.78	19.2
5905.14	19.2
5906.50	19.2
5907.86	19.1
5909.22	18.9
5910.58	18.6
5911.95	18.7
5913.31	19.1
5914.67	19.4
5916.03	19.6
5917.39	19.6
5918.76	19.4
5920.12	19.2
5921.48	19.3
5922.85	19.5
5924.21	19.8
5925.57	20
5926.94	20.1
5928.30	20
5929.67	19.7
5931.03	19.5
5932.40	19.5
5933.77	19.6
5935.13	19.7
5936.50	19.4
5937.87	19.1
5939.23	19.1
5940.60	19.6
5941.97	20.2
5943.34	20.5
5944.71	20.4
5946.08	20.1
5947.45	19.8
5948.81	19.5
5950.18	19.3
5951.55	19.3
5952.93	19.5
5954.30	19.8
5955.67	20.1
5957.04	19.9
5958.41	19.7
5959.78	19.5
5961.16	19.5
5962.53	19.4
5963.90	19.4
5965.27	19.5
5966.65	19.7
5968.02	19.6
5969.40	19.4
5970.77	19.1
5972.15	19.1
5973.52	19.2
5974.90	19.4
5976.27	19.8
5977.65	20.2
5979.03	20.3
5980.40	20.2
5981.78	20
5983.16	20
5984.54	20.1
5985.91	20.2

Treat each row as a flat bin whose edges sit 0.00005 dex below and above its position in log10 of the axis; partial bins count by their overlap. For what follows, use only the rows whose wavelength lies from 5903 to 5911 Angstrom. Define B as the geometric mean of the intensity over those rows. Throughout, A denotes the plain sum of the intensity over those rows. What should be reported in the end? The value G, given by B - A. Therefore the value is -95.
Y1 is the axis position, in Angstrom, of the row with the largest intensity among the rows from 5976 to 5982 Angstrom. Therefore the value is 5979.03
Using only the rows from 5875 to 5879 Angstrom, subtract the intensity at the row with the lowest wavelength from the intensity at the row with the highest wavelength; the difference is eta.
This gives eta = 0.3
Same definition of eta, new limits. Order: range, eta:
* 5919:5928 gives 0.9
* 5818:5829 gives -1.8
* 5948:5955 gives 0.3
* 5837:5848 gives 0.8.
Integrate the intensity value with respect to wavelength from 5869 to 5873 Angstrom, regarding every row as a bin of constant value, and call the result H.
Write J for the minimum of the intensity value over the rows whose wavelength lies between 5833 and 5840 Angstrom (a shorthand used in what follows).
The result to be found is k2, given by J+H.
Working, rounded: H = 78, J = 19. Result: 97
